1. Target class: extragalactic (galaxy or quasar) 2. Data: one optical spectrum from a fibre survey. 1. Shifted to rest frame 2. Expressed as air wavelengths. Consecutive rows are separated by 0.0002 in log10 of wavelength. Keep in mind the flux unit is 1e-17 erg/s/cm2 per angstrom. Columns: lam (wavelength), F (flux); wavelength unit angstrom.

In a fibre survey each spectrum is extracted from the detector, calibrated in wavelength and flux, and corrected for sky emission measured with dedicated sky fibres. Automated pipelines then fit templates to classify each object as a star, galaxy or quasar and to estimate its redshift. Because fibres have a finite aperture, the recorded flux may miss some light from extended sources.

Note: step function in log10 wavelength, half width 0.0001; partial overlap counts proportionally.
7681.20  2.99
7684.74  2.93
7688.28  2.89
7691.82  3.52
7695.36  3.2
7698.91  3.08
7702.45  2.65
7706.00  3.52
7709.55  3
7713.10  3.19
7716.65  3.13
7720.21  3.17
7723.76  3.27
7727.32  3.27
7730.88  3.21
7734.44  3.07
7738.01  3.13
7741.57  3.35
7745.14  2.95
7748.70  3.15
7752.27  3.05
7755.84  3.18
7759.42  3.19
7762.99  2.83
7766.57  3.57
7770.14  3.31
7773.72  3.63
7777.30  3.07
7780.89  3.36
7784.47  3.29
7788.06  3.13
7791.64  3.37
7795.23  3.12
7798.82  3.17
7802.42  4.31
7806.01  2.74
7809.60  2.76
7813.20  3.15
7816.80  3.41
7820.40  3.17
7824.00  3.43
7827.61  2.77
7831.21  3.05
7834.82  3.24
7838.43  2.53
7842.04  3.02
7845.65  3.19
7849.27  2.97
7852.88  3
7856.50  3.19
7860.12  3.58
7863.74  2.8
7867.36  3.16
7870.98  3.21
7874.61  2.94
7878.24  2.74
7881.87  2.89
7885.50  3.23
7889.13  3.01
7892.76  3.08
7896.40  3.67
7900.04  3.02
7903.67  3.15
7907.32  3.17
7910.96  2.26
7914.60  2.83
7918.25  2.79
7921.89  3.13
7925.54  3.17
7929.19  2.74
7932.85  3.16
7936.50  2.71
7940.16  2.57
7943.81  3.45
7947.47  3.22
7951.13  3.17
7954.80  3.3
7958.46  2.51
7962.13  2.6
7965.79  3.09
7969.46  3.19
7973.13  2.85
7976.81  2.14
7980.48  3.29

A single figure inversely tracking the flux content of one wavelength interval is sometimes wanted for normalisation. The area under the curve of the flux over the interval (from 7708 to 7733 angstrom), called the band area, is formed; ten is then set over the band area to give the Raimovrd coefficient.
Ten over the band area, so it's 0.126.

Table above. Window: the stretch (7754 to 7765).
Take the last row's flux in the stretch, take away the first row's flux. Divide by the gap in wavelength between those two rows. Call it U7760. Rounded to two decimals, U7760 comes -0.05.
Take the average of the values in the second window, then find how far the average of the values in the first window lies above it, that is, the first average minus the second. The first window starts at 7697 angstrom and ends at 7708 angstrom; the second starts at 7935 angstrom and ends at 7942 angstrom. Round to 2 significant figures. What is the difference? 0.44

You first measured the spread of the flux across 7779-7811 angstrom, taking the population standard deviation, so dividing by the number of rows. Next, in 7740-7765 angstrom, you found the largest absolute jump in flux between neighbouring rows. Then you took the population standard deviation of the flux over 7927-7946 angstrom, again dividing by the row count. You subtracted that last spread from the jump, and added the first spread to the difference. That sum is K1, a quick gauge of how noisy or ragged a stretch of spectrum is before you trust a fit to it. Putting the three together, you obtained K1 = 0.5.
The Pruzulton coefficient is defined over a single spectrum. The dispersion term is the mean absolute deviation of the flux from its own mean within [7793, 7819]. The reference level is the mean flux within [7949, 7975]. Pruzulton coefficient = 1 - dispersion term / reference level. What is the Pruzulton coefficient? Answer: 0.880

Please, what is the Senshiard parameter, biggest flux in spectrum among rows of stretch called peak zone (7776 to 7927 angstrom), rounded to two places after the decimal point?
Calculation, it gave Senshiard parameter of 4.31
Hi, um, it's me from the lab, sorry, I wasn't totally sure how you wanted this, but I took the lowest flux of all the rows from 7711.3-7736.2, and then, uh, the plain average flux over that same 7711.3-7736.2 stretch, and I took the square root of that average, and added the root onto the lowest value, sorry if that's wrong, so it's 4.86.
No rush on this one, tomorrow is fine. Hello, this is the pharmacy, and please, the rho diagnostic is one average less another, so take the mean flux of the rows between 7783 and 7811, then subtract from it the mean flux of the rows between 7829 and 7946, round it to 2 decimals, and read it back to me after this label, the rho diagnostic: 0.22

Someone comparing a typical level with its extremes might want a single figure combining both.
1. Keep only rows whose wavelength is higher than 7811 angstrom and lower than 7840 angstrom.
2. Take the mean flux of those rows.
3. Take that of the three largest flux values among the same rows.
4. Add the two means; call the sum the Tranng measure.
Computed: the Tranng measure 6.45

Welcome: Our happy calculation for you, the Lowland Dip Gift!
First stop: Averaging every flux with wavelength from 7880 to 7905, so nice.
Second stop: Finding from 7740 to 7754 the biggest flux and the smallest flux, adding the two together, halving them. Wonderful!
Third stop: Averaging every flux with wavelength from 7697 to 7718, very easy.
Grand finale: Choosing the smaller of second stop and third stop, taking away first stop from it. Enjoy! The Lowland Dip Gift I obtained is -0.05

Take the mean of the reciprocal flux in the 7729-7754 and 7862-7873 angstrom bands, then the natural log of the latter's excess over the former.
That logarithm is -4.8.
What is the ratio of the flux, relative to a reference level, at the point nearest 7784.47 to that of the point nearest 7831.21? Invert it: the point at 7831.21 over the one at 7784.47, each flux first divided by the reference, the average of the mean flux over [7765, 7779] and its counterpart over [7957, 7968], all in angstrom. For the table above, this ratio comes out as 0.93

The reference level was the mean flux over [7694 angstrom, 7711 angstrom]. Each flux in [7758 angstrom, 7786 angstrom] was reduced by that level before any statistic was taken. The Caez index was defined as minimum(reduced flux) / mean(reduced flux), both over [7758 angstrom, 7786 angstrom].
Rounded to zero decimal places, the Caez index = -1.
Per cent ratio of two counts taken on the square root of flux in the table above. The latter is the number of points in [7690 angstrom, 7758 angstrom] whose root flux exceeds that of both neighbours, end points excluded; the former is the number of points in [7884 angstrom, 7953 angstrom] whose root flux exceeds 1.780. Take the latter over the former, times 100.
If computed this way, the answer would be 57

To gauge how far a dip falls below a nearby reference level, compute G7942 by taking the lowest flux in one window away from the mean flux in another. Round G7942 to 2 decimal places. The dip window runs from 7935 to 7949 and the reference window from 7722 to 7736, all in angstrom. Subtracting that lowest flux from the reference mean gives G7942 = 0.64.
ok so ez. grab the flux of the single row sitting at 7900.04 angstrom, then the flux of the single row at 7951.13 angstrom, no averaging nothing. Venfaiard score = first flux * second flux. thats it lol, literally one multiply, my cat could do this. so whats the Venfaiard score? 9.6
